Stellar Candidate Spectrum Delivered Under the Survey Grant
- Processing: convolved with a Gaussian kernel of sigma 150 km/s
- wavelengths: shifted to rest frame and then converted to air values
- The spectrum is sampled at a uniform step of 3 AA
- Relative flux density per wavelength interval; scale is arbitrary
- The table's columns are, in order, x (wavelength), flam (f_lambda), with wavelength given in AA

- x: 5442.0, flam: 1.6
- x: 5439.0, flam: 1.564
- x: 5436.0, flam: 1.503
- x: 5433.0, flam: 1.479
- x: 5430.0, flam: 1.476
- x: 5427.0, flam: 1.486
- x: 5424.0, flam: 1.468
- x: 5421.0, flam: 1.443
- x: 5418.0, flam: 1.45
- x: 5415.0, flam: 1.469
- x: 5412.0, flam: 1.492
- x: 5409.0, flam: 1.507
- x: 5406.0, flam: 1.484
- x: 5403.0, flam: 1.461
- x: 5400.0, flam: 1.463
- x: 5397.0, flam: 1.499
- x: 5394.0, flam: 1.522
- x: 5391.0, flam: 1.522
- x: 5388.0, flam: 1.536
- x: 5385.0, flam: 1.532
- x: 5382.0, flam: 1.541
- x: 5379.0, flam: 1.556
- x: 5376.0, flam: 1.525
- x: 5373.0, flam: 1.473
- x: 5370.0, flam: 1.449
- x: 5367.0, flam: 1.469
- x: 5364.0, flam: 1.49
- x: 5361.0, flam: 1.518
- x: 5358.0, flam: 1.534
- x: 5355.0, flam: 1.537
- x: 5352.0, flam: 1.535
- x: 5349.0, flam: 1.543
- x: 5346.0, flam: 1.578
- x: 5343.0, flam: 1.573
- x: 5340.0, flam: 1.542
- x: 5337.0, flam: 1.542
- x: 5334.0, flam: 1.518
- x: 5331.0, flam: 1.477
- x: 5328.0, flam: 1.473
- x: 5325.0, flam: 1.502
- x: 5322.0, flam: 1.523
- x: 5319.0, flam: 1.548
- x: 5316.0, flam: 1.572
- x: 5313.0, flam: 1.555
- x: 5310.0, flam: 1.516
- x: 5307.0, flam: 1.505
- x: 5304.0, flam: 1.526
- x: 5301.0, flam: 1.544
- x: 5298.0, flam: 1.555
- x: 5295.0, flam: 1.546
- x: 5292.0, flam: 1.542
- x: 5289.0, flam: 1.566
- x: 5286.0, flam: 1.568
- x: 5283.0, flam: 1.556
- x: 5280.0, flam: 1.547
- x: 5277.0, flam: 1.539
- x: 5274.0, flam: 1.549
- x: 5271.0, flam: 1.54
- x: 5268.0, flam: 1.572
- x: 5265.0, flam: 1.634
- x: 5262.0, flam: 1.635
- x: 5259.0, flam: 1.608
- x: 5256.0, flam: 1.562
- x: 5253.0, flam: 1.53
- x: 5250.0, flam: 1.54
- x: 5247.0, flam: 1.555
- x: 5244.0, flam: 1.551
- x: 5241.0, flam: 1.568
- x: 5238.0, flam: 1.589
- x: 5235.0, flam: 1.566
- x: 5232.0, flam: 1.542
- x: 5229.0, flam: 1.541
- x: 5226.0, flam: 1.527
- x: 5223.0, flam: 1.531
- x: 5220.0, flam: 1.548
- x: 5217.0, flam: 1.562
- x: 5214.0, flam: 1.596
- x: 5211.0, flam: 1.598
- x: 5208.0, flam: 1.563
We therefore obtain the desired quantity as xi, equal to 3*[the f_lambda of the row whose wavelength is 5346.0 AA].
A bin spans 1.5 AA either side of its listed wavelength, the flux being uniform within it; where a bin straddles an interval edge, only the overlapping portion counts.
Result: 4.73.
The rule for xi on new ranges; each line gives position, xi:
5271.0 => 4.62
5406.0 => 4.45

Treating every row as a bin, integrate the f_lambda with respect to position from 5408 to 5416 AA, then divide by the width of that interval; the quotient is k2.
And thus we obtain 1.49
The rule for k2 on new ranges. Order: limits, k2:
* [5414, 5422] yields 1.45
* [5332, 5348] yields 1.55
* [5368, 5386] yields 1.51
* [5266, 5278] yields 1.55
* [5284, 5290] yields 1.57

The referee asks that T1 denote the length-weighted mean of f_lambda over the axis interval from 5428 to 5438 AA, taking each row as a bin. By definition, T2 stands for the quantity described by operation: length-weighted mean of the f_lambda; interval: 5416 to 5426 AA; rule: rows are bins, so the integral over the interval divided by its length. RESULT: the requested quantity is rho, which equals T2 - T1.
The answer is -0.034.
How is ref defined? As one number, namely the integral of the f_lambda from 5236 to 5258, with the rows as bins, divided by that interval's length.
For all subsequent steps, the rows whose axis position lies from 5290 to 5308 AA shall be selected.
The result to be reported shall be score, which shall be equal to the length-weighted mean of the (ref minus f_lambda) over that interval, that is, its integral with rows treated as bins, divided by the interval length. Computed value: 0.020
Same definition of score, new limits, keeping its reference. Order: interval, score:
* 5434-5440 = 0.031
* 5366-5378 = 0.075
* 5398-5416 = 0.078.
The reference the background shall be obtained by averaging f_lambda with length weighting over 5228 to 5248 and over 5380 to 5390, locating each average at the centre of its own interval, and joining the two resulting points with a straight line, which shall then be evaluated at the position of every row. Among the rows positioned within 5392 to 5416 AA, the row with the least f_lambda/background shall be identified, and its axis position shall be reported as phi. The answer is 5403.0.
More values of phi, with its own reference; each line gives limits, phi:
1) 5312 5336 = 5328.0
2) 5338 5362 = 5361.0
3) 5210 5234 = 5226.0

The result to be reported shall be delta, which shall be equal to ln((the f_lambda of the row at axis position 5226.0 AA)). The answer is 0.423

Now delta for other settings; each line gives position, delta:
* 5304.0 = 0.423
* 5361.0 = 0.417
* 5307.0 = 0.409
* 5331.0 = 0.390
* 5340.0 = 0.433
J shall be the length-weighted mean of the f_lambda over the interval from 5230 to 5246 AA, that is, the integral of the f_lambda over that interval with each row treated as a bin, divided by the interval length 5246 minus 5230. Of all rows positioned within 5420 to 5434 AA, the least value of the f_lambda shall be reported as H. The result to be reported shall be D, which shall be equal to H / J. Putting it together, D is 0.92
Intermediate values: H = 1.443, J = 1.56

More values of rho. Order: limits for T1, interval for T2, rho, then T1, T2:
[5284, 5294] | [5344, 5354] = -0.006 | 1.56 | 1.55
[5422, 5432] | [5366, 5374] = -0.012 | 1.48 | 1.46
